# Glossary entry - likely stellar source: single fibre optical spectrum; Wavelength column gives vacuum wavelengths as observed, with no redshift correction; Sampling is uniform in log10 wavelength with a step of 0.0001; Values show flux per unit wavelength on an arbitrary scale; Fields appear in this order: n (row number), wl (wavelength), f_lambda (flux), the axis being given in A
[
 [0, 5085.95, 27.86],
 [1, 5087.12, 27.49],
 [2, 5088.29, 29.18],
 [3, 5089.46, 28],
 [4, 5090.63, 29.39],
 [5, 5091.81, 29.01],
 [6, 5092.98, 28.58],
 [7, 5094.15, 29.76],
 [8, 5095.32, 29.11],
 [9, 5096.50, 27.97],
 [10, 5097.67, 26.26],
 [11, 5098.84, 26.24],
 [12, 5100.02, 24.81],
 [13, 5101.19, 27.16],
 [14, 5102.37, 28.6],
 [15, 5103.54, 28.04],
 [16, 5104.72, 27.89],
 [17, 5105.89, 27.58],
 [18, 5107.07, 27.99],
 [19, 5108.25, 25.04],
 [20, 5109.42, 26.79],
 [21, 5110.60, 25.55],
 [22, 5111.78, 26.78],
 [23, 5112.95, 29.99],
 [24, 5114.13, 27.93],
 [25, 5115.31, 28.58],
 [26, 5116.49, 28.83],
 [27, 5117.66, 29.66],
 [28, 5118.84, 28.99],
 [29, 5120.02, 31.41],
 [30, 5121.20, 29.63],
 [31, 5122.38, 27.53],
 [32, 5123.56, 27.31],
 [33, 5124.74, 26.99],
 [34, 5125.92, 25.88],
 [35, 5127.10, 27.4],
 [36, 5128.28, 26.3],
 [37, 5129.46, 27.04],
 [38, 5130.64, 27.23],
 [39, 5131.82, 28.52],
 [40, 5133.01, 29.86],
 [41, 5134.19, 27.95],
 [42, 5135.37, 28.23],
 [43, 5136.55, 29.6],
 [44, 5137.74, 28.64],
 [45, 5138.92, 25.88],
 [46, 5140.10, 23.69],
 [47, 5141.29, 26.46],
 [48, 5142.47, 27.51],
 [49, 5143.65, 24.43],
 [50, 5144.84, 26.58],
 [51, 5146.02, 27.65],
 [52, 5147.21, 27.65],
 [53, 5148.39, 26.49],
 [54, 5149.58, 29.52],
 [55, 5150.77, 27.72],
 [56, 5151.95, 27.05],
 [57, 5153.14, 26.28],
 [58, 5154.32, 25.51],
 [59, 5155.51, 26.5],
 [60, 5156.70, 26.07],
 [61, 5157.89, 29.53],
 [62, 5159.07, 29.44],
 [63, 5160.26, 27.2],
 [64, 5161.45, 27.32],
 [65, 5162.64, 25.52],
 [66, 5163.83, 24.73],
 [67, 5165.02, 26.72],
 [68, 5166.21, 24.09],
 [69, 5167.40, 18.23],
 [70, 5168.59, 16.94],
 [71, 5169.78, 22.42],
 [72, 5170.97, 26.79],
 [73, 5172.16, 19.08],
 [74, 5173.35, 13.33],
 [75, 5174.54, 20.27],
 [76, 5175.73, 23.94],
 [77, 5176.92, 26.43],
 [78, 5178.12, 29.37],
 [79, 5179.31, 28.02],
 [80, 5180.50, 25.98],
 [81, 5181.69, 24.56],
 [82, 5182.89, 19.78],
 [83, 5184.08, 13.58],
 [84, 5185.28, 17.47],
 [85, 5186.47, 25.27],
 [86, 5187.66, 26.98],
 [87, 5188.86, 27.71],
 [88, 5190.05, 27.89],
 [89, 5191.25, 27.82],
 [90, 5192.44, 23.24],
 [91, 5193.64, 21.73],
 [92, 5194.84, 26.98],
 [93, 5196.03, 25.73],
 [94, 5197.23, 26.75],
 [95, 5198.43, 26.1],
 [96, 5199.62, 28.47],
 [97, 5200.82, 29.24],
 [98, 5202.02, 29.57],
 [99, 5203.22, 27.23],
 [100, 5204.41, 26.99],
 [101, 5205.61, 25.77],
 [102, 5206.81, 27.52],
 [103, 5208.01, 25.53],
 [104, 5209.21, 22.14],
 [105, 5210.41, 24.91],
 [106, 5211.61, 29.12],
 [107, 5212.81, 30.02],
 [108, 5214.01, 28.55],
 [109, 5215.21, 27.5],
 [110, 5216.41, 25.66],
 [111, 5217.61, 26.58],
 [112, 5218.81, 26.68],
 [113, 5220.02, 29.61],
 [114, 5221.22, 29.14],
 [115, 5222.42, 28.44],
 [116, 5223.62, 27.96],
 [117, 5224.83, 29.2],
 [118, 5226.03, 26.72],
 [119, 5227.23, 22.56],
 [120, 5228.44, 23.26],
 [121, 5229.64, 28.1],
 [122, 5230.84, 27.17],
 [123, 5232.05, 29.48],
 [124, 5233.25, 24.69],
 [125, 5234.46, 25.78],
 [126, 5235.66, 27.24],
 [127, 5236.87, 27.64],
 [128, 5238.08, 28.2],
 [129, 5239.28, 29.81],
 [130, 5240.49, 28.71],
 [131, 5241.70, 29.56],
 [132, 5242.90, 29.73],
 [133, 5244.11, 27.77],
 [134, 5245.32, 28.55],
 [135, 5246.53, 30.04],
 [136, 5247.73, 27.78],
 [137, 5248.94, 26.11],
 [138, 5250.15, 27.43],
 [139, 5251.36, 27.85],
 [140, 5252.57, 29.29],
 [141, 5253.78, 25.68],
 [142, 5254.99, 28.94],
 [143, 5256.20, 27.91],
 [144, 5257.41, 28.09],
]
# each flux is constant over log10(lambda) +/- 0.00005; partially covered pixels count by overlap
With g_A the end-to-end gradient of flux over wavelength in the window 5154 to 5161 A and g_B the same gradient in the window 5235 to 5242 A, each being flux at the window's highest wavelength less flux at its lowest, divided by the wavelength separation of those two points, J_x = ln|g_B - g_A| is -2.3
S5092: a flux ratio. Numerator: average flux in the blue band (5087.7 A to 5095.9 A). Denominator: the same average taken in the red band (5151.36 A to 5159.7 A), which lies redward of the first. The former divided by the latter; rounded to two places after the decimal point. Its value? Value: 1.07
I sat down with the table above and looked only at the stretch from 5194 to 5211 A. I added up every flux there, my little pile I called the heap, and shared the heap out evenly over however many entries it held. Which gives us 26.6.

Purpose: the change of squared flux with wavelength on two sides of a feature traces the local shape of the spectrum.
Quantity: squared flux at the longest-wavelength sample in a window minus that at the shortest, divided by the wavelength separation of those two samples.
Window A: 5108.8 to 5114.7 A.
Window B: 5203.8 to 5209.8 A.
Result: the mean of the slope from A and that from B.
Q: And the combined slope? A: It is -18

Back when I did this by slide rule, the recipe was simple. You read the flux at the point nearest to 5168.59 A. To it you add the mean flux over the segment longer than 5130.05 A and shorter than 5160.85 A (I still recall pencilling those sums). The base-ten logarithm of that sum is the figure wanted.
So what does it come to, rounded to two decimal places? 1.65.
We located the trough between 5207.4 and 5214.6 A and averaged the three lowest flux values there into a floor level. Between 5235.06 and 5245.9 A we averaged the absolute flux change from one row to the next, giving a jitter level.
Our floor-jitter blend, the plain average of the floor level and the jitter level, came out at 13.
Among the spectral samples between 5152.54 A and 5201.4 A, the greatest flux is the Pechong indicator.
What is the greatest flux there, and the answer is 29.53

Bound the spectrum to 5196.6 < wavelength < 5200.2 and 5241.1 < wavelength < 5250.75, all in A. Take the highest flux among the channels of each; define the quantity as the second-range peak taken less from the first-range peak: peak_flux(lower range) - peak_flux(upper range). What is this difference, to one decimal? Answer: -1.6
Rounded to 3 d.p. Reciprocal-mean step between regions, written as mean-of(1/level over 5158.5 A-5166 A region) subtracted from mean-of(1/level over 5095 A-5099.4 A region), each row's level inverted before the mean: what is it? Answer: -0.001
